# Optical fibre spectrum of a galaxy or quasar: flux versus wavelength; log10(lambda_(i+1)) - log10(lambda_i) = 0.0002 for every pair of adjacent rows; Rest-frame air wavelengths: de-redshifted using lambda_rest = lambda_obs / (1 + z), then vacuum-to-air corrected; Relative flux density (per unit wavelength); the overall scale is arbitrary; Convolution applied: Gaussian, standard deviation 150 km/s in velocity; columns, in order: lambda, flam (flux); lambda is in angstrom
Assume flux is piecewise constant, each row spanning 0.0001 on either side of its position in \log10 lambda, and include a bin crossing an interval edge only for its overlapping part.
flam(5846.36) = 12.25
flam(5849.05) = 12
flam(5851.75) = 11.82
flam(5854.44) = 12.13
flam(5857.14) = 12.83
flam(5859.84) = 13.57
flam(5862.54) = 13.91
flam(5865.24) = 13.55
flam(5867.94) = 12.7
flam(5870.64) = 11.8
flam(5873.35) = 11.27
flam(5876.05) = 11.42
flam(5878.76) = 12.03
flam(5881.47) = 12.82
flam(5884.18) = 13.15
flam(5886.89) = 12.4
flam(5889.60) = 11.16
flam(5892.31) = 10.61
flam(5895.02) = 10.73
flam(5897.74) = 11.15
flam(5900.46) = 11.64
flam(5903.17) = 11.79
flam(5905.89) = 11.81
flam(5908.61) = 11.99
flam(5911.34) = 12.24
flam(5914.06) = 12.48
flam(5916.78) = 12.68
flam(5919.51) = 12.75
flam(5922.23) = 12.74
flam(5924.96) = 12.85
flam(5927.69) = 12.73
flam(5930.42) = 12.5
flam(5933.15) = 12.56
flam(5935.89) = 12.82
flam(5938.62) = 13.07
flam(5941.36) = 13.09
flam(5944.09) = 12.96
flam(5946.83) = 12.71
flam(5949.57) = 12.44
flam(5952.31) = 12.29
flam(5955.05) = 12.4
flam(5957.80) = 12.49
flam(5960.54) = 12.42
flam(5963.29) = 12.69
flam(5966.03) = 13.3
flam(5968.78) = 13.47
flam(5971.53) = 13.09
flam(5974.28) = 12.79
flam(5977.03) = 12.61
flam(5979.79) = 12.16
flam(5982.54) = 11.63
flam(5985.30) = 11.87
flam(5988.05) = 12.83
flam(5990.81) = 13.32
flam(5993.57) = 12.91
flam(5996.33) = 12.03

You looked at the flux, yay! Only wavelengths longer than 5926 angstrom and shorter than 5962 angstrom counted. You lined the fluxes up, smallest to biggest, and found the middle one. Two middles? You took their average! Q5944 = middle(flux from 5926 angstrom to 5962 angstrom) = 12.6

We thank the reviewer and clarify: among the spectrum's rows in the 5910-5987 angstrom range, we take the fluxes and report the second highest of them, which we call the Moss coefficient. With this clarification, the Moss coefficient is 13.3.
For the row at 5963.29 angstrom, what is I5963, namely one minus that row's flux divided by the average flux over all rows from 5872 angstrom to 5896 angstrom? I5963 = -0.08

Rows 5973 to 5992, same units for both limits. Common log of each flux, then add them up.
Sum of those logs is 7.67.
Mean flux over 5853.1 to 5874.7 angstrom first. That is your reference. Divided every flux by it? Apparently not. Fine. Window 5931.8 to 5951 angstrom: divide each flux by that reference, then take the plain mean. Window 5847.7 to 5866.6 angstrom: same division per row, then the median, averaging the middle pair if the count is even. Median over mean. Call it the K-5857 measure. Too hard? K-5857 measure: 1.00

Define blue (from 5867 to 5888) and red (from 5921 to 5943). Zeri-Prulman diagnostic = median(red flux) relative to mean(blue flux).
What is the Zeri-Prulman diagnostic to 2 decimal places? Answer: 1.05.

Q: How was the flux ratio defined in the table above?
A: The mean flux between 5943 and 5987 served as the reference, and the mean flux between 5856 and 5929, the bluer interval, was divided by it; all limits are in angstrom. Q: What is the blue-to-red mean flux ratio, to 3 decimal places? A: 0.974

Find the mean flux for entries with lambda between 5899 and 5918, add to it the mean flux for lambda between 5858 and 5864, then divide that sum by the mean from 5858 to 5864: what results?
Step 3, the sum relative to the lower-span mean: 1.88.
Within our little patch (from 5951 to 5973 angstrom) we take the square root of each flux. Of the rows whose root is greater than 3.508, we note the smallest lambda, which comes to 5955.05 angstrom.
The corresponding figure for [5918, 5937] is 5919.51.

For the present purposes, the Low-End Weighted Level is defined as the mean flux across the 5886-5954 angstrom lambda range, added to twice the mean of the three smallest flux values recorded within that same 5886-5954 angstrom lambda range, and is 33.9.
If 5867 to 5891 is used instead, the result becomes 34.6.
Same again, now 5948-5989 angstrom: 36.3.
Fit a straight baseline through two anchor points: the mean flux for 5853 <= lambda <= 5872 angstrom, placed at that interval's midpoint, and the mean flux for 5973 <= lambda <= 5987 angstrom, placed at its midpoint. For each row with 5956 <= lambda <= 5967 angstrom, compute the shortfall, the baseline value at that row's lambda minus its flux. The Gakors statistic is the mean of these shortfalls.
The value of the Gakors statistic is -0.4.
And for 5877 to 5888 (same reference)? 0.2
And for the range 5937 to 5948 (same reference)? -0.5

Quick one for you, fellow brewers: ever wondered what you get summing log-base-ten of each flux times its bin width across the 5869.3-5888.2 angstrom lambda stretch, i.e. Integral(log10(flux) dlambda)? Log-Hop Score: 20.5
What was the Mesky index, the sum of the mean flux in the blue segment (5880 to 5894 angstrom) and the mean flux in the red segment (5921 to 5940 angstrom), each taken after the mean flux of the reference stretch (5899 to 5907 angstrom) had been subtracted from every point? 1.3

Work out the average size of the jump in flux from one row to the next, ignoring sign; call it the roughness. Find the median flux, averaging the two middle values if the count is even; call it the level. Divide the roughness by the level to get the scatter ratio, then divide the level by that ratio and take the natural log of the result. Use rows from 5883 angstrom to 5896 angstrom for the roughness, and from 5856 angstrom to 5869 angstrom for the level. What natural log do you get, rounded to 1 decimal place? 5.6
